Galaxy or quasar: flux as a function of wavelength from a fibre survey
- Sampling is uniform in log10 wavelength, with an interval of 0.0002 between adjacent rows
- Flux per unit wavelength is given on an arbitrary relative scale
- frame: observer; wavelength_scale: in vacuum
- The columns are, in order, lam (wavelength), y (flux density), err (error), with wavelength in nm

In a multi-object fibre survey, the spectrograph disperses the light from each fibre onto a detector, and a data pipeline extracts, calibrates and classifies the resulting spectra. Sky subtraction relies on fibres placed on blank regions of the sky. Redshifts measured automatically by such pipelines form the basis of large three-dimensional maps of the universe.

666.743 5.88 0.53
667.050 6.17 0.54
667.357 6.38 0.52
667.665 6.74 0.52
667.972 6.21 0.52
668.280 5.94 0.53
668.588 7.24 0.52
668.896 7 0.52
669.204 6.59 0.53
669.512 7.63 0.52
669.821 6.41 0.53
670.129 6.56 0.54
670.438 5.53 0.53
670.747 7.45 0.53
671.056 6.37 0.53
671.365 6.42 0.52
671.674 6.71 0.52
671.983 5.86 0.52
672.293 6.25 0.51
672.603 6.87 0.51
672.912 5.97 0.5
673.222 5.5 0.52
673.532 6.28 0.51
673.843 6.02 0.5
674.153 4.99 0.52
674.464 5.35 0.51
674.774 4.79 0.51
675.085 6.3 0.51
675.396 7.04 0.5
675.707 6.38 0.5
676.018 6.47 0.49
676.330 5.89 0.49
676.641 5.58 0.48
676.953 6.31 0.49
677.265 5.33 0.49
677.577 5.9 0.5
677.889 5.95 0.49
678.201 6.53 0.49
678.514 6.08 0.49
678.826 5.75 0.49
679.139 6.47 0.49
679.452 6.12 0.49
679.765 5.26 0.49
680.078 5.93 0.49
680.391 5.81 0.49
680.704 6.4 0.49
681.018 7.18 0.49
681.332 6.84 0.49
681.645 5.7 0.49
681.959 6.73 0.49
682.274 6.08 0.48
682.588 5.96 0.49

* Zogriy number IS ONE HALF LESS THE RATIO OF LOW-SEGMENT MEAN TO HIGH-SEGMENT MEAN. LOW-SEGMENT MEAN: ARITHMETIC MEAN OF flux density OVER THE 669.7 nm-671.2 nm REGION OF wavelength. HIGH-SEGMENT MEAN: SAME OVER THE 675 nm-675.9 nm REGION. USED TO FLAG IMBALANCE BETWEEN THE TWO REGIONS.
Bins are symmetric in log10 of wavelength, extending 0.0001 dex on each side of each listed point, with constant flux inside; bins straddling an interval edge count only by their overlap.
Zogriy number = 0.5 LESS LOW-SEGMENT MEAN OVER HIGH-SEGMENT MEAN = -0.48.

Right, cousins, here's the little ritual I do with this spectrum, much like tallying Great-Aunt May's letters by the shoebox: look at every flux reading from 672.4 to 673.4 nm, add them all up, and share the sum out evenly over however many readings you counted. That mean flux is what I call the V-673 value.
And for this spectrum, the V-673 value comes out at 6.1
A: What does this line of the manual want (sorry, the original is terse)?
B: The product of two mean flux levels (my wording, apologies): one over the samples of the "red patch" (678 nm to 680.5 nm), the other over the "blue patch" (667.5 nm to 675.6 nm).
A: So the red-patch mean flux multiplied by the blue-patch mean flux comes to 37.8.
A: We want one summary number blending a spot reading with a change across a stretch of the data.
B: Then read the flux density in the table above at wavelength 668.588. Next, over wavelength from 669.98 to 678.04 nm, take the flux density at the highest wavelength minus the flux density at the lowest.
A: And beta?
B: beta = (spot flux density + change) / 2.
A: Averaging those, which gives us 3.3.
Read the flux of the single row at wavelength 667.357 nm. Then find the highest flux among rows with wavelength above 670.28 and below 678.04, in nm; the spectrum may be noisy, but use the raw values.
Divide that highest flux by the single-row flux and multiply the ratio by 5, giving 5.8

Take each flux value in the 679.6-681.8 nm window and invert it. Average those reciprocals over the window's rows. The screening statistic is 0.164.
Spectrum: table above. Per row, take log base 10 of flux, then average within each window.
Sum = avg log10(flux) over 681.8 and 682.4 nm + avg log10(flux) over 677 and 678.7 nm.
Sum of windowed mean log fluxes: 1.58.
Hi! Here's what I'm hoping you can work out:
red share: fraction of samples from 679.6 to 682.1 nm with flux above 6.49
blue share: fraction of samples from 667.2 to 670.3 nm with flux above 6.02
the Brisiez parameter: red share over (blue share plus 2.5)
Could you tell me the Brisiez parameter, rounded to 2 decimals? 0.11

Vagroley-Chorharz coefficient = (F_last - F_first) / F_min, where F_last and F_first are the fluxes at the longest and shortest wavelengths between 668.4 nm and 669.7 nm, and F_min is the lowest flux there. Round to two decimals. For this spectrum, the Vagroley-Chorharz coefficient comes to 0.06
